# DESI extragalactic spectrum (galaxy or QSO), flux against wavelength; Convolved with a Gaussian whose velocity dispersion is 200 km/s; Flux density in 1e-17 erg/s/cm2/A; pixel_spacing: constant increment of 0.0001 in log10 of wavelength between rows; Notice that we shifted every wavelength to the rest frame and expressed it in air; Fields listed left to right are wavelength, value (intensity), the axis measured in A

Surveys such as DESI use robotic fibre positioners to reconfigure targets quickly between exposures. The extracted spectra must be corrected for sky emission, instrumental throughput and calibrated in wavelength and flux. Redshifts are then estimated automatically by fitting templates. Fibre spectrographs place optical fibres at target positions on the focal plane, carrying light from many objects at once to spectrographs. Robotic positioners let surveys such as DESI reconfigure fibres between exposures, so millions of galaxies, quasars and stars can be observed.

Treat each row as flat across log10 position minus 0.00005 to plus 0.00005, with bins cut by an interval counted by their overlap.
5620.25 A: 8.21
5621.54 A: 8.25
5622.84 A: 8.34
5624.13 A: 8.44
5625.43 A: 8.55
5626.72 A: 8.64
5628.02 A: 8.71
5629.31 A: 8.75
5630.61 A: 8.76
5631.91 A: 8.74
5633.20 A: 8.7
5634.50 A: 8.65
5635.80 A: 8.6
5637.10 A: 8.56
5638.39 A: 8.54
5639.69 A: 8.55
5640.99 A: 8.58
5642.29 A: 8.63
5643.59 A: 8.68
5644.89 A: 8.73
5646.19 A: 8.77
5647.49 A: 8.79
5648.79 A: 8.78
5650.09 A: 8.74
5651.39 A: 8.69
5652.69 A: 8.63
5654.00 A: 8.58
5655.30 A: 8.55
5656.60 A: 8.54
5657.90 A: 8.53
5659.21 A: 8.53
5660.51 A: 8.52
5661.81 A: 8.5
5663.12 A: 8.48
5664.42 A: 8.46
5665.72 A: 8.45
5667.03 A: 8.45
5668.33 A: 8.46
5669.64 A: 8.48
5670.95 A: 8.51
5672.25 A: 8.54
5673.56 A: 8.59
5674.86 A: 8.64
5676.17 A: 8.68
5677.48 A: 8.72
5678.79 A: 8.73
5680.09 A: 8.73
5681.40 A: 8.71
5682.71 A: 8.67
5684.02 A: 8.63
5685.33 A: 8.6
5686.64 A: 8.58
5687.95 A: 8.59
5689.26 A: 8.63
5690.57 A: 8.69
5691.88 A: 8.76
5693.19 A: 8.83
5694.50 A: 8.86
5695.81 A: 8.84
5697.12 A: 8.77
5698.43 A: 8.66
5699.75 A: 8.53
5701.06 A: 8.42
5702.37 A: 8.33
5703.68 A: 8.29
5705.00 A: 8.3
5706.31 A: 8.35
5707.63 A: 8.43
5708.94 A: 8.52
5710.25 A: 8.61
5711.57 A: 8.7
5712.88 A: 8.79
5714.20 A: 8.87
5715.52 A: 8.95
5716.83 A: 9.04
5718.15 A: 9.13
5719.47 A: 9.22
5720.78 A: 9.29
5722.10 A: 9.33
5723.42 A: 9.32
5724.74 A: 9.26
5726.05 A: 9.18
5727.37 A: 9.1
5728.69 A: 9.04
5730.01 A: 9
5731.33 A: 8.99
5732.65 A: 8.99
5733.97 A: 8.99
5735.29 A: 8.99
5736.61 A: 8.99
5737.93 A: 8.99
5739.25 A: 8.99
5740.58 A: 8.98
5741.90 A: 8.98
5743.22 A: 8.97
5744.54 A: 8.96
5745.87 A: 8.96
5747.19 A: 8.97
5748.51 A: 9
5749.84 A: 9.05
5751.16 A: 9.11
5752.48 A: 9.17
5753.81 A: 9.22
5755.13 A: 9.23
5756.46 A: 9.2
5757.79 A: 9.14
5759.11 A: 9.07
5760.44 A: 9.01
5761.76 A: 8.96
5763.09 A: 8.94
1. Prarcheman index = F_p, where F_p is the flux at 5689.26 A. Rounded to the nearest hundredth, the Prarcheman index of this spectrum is 8.63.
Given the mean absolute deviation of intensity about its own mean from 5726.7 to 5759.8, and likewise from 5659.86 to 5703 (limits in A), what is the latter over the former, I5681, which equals 1.5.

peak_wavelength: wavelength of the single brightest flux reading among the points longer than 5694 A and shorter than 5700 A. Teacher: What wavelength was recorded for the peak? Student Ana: 5694.50 A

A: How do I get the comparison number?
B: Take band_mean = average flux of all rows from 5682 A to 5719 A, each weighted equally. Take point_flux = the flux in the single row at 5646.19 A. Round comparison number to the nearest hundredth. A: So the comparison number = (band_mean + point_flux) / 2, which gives 8.71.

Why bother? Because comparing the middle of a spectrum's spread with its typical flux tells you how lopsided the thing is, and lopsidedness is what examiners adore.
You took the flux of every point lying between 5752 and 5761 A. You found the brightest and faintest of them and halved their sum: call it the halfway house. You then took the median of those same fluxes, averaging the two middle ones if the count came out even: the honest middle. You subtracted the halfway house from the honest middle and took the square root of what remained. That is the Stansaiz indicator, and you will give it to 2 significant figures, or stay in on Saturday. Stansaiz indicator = 0.22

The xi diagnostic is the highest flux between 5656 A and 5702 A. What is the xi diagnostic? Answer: 8.86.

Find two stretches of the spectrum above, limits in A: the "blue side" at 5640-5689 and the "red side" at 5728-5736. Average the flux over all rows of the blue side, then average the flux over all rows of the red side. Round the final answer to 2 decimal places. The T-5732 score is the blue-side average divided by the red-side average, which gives 0.96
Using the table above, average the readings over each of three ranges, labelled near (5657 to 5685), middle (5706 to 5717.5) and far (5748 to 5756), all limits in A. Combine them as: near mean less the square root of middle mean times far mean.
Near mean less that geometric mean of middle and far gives -0.34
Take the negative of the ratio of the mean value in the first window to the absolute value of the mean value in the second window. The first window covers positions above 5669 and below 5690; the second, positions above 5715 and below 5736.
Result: -0.95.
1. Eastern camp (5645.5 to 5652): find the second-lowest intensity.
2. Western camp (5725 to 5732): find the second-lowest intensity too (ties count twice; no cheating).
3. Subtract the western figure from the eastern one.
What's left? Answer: -0.3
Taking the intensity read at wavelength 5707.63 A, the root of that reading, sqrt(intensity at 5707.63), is 2.903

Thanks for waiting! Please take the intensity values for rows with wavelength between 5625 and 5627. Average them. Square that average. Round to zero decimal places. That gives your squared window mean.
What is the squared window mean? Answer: 74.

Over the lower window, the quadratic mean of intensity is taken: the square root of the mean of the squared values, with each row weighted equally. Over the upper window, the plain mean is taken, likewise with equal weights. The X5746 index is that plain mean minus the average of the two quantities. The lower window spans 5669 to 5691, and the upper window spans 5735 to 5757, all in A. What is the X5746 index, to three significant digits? 0.207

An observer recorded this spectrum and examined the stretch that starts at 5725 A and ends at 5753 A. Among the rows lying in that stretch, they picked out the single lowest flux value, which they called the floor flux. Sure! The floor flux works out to 8.96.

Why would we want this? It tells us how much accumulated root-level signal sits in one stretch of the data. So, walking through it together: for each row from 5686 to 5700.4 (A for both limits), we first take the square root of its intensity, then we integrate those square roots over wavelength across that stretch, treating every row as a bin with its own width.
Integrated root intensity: 42.5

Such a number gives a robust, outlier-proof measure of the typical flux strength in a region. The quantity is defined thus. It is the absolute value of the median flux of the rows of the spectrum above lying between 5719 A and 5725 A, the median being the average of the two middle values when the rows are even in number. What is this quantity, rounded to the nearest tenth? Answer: 9.3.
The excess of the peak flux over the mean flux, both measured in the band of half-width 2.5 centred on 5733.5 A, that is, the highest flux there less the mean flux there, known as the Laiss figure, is 0.00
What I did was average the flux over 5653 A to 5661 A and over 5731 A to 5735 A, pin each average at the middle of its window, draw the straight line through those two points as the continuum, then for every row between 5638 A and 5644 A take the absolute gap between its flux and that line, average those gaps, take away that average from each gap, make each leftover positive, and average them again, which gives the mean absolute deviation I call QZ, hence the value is 0.038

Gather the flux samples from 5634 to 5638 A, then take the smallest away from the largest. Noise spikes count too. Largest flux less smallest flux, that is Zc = 0.090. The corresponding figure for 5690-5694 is 0.140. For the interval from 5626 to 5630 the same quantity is 0.110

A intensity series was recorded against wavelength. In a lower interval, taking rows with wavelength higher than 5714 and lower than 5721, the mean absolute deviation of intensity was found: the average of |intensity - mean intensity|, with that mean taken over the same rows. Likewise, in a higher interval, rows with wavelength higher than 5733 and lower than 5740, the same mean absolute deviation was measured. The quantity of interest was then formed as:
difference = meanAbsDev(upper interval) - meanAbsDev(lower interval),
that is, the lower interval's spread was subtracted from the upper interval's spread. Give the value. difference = -0.130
